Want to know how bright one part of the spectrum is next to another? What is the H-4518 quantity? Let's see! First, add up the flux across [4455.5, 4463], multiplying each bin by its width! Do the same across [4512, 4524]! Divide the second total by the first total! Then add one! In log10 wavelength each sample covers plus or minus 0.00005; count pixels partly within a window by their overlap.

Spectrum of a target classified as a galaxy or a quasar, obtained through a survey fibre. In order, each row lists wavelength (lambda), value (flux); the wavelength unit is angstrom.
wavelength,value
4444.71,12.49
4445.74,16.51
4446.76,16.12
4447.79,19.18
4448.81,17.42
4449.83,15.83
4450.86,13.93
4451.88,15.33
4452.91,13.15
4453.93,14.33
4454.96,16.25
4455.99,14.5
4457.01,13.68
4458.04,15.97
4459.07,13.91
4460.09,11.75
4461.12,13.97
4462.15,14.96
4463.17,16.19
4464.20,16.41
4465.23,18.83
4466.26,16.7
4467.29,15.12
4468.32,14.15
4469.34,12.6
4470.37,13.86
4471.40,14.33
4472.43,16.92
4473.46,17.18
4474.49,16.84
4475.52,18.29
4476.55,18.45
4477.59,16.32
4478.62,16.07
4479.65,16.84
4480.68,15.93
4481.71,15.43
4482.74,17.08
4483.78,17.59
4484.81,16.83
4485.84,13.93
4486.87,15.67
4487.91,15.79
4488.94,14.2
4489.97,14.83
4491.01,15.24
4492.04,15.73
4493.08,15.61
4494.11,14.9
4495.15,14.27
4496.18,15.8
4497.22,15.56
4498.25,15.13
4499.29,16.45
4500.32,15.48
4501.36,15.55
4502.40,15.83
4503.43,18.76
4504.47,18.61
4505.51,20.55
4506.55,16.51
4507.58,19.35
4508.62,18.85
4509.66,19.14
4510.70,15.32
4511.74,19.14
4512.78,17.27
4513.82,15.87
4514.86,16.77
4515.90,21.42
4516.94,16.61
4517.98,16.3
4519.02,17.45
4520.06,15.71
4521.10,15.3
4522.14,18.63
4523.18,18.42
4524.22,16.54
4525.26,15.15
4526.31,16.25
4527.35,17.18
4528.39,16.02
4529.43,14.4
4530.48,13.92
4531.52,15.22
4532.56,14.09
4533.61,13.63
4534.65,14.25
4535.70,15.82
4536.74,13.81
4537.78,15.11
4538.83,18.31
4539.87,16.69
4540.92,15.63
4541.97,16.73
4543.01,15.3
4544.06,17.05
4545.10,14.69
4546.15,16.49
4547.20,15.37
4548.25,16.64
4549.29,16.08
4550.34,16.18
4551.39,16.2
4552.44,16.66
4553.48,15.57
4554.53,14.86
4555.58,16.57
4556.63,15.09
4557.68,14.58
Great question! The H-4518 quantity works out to 2.9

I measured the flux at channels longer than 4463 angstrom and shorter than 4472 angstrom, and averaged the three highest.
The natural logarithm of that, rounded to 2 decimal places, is 2.85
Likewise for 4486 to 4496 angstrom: 2.76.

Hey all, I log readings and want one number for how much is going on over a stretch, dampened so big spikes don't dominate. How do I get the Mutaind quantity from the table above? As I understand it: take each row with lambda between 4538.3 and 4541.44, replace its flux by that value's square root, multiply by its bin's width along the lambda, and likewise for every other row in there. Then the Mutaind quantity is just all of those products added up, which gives 13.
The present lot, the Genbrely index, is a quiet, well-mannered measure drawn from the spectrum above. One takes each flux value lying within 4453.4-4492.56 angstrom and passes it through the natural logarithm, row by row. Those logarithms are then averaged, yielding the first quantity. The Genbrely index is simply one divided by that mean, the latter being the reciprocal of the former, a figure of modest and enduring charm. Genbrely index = 0.365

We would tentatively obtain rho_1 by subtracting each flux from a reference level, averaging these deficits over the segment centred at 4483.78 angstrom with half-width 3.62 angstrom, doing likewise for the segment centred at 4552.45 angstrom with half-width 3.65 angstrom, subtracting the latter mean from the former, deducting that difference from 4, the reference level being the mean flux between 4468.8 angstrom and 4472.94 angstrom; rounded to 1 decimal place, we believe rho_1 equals 4.0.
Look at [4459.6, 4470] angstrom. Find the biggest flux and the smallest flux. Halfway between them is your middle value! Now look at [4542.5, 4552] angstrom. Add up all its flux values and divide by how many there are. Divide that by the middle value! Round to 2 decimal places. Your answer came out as 1.05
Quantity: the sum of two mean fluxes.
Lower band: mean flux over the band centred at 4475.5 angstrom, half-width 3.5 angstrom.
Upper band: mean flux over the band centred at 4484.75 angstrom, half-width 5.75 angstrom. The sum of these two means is 33.0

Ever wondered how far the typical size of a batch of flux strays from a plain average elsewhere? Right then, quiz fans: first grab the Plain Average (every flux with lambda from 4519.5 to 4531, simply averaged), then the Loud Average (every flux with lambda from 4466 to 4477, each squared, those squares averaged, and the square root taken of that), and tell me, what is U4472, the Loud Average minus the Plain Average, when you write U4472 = -0.2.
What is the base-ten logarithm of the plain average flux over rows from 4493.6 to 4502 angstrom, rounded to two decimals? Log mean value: 1.19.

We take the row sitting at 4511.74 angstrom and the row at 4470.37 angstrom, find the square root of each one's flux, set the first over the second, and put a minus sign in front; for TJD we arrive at -1.18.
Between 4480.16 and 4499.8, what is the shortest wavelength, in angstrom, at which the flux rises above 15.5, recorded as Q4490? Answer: 4480.68 angstrom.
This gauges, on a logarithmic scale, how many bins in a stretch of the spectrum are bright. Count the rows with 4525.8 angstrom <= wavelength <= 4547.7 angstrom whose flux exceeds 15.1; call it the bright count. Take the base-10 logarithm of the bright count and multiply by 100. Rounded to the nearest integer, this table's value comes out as 115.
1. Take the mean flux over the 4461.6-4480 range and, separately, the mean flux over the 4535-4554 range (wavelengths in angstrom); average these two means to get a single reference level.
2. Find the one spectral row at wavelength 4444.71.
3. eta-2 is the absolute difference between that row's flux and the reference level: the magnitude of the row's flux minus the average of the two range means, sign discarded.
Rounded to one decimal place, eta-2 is 3.6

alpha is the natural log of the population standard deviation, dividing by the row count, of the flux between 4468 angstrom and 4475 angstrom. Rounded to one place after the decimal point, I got 0.5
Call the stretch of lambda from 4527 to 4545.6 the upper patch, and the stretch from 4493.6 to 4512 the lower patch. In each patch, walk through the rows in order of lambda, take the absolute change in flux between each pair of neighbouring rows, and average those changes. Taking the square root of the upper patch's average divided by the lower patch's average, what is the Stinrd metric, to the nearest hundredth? 0.97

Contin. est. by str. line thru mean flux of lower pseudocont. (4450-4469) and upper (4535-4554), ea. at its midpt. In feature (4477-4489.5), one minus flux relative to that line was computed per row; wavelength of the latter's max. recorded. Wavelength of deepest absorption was 4485.84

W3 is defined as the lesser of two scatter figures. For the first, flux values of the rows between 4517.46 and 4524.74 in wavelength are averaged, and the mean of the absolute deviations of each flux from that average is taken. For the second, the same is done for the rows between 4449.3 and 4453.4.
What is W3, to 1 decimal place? 1.0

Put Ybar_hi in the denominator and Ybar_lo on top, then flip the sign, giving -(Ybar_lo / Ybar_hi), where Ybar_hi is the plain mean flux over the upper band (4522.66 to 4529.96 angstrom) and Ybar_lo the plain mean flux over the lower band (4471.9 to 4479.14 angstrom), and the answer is -1.05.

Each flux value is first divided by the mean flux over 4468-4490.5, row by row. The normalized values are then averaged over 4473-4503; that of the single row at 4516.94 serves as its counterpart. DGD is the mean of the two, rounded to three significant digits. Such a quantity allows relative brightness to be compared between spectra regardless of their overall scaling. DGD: 1.03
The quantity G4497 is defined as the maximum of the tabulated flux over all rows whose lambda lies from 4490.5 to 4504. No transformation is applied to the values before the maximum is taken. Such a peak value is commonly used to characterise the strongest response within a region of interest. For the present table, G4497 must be 18.76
